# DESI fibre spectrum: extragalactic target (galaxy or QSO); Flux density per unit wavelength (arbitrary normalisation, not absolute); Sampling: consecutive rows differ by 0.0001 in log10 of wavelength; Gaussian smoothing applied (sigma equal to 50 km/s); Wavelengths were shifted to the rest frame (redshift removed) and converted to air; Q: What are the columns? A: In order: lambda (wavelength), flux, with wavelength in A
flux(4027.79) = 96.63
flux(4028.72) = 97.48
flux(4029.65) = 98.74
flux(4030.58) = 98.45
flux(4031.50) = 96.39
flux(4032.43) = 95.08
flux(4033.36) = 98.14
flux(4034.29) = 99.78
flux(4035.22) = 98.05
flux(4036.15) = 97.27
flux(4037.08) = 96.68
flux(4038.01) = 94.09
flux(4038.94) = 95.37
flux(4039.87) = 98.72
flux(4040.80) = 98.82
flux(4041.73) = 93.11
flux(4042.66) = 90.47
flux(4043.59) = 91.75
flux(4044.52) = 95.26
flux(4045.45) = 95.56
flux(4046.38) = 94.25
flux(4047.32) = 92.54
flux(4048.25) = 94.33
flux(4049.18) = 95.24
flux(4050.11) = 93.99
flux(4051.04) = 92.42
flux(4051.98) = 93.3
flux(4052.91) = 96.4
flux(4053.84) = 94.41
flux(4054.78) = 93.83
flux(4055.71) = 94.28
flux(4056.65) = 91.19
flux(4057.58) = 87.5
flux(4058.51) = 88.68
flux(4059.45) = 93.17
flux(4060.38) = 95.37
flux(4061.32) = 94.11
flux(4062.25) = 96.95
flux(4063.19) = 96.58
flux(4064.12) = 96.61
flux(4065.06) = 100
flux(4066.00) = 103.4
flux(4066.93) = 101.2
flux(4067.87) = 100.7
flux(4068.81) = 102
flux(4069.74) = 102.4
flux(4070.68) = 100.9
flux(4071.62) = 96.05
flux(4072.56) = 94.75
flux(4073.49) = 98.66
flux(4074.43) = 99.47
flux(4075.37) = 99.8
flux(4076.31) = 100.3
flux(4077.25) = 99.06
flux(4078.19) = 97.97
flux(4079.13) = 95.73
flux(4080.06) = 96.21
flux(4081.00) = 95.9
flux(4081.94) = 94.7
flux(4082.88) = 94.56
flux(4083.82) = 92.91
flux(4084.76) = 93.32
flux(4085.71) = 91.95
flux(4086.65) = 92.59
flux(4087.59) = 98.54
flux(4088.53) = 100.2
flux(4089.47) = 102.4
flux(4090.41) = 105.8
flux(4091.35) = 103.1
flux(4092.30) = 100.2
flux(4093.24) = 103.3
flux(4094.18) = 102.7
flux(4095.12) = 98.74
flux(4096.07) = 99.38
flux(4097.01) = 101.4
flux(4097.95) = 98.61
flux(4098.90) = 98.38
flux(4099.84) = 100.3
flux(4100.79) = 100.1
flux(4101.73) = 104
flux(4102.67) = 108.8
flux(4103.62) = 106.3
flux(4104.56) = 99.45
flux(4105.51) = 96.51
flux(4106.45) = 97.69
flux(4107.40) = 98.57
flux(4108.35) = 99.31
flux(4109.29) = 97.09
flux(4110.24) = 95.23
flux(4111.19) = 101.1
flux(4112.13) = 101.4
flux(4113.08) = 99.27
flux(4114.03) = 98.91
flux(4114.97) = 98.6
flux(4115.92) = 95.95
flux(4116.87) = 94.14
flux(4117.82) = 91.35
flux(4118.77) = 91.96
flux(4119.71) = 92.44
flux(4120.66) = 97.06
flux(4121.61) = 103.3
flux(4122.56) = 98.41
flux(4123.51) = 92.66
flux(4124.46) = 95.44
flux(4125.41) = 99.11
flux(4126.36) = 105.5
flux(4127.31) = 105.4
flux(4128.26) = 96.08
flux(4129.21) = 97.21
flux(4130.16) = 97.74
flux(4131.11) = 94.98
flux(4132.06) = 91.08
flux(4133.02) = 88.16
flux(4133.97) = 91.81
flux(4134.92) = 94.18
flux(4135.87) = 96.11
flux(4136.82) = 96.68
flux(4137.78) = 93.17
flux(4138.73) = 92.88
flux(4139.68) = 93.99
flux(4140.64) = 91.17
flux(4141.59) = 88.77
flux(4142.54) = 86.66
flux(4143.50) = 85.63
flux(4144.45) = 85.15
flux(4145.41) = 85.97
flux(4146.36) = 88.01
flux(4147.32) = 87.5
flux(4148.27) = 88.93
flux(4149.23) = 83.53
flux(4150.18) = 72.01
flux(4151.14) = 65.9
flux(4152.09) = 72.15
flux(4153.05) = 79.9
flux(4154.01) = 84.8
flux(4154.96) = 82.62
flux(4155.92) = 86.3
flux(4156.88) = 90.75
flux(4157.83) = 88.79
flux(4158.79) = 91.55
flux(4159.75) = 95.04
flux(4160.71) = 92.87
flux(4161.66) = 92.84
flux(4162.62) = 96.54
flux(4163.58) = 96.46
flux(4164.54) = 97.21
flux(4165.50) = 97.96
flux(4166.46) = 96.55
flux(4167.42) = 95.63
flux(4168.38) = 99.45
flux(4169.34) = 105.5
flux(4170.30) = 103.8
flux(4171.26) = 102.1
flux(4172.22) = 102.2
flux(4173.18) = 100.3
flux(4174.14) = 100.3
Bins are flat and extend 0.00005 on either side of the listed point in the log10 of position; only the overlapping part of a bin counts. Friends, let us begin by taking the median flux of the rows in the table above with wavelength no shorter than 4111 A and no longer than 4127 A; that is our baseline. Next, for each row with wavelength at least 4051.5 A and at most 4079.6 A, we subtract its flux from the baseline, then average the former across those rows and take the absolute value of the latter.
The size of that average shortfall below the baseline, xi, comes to 1.6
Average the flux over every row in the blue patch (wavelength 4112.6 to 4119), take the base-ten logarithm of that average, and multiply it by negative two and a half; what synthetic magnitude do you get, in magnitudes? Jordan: -4.95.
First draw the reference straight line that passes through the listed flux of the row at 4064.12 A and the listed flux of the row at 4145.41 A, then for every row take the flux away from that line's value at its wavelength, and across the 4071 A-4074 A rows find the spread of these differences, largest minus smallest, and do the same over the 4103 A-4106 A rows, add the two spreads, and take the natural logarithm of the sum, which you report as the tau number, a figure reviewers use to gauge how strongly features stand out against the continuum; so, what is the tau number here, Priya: 2.61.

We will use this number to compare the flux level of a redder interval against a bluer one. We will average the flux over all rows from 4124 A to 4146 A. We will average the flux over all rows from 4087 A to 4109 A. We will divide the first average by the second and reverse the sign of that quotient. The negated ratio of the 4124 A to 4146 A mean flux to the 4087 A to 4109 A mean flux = -0.93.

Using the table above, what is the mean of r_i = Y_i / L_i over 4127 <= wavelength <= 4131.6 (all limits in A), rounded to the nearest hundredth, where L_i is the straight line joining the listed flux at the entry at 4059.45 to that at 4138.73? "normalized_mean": 1.06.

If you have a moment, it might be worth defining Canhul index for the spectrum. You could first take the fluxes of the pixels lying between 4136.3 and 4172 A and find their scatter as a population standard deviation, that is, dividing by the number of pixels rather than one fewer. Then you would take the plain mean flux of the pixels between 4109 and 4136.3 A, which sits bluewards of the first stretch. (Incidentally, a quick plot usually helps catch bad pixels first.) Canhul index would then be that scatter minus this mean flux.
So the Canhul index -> -88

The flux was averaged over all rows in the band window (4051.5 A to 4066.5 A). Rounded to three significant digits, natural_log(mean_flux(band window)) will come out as 4.55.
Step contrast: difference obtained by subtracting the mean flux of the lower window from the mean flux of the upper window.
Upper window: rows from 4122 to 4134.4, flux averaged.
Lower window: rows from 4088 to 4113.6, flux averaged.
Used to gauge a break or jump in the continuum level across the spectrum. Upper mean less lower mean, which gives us -4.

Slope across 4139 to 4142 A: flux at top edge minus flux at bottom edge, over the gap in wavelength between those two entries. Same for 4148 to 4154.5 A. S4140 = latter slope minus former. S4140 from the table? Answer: 2.0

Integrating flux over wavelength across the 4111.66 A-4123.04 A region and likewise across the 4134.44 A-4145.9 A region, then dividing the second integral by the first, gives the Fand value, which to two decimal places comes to 0.94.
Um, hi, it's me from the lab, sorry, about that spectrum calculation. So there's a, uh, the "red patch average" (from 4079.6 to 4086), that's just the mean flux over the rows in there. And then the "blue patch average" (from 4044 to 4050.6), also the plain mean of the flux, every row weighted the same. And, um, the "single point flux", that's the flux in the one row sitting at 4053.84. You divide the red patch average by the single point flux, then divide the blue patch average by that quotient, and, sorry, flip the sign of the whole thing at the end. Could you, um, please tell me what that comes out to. -95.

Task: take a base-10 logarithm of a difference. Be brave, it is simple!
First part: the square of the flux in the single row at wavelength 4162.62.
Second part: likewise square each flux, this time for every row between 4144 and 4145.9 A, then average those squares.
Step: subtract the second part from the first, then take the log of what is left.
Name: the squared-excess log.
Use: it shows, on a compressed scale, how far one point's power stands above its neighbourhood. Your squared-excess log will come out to 3.30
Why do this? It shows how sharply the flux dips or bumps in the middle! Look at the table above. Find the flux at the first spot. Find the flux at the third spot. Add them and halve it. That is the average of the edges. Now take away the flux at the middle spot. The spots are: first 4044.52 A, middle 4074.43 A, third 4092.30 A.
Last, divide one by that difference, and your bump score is -0.57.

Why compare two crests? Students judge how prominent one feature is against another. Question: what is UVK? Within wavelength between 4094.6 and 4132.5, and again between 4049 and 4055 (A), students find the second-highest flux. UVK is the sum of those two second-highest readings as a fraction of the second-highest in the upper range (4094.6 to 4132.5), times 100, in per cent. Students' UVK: 190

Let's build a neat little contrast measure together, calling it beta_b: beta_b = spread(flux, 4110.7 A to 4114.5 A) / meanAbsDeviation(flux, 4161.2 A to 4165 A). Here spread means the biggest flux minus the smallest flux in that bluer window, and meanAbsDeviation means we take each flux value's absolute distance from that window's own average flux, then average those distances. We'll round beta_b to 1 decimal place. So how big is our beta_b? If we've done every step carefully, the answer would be 1.7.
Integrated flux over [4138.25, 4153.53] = 1287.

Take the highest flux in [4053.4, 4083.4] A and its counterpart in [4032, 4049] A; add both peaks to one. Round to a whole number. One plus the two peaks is 204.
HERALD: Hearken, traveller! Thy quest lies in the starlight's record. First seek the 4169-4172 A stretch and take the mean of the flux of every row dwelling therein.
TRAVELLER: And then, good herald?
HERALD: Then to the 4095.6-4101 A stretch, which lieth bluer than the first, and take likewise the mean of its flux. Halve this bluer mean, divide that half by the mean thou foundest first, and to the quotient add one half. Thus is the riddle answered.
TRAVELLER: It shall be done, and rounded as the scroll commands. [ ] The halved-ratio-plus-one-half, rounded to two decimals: 0.98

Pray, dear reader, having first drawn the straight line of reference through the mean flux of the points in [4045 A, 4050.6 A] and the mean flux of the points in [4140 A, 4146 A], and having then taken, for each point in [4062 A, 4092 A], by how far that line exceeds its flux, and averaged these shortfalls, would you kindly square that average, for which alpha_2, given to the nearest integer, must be 37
